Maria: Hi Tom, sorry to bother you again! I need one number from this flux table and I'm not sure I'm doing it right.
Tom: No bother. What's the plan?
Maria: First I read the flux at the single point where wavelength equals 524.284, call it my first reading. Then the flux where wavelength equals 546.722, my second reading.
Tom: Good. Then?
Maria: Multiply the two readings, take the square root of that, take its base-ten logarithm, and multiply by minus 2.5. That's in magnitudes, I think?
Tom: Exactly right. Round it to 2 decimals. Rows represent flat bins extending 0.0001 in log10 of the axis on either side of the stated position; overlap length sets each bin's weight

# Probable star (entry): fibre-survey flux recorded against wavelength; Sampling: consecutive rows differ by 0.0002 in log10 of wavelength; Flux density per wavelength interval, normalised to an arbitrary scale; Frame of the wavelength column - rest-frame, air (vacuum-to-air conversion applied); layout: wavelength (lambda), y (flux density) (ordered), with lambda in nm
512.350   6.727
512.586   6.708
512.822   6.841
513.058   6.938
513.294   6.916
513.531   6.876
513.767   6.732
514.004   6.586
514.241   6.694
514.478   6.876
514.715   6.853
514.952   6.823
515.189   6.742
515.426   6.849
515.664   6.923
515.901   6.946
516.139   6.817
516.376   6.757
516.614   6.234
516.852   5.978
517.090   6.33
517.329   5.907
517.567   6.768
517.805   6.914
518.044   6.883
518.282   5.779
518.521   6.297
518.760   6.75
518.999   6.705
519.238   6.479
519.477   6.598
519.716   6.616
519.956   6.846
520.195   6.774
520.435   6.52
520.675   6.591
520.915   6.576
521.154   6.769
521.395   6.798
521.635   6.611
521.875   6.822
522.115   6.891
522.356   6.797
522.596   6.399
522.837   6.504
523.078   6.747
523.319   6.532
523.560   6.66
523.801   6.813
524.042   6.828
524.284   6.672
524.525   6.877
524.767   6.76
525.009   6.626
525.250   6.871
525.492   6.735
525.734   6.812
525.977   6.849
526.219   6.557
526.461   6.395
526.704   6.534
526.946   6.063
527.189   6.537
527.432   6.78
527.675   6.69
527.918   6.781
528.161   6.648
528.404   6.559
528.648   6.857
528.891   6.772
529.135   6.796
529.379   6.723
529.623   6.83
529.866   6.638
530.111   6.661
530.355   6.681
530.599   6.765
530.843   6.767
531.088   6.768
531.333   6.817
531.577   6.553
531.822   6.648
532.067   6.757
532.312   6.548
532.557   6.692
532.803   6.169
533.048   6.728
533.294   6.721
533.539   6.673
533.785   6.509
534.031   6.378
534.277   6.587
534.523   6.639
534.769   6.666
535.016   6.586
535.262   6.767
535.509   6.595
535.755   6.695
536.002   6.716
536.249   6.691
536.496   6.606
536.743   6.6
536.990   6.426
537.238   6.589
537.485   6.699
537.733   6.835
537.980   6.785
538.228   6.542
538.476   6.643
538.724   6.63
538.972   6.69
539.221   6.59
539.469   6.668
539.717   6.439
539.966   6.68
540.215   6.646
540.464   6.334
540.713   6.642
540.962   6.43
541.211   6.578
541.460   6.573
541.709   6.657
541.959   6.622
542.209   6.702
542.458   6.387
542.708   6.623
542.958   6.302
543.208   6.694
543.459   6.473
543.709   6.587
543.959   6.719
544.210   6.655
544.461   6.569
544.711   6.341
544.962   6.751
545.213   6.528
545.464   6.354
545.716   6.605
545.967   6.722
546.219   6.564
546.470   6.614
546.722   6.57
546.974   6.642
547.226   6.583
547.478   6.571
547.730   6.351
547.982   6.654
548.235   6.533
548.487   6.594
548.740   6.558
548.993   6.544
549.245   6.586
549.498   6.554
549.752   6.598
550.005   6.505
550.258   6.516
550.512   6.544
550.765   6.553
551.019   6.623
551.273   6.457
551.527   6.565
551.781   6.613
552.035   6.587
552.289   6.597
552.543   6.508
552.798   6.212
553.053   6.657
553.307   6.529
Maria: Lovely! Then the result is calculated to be -2.05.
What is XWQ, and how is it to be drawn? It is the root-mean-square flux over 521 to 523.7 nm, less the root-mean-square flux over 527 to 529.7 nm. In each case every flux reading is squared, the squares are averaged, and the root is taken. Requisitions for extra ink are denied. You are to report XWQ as -0.04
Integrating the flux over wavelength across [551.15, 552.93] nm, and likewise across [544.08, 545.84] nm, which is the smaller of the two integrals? 11.5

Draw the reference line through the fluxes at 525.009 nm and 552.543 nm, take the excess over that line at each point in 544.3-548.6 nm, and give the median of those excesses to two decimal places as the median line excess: 0.04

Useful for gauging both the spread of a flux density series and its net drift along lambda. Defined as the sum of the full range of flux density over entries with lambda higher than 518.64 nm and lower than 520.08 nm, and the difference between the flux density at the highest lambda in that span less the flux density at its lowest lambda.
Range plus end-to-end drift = 0.46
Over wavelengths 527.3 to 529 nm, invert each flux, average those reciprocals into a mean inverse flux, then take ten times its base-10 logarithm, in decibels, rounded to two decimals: -8.28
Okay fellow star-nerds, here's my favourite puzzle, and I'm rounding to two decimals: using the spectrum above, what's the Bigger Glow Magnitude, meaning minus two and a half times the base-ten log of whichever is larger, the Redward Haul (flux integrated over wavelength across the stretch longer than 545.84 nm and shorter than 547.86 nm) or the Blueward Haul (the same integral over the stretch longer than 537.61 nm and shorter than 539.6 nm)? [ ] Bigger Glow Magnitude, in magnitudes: -2.81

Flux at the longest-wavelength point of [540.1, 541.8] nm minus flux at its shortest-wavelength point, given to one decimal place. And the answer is 0.0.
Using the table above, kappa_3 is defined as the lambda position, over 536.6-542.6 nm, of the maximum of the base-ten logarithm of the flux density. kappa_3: 537.733 nm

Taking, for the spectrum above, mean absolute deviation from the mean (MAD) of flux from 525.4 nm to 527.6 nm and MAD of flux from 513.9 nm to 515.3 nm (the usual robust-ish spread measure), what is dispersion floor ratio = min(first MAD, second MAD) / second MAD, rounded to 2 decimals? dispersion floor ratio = 1.00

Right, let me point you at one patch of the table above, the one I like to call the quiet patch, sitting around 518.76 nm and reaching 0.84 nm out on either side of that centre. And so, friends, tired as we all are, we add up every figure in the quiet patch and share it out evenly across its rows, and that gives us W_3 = 6.50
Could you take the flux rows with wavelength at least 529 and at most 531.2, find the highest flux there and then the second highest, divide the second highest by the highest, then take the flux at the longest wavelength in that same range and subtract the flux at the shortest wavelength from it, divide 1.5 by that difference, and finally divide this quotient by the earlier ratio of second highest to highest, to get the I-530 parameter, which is -54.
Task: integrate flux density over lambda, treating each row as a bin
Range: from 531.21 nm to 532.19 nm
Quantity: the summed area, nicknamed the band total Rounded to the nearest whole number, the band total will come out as 7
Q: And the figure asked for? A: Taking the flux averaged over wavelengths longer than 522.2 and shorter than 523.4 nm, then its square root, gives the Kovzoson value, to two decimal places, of 2.57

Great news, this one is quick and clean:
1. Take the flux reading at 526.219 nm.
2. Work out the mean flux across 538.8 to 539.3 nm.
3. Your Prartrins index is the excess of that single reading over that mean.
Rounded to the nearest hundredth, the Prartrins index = -0.08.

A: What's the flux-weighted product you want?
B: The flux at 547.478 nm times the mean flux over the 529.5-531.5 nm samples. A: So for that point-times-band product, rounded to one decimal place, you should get 44.3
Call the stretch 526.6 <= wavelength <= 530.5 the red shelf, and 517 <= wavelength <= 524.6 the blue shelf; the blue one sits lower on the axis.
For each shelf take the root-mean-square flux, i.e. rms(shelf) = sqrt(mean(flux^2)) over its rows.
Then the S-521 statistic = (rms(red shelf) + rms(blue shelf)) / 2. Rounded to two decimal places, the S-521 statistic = 6.65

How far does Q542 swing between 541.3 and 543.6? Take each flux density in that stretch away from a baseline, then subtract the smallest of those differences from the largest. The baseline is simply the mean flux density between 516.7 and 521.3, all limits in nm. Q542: 0.400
